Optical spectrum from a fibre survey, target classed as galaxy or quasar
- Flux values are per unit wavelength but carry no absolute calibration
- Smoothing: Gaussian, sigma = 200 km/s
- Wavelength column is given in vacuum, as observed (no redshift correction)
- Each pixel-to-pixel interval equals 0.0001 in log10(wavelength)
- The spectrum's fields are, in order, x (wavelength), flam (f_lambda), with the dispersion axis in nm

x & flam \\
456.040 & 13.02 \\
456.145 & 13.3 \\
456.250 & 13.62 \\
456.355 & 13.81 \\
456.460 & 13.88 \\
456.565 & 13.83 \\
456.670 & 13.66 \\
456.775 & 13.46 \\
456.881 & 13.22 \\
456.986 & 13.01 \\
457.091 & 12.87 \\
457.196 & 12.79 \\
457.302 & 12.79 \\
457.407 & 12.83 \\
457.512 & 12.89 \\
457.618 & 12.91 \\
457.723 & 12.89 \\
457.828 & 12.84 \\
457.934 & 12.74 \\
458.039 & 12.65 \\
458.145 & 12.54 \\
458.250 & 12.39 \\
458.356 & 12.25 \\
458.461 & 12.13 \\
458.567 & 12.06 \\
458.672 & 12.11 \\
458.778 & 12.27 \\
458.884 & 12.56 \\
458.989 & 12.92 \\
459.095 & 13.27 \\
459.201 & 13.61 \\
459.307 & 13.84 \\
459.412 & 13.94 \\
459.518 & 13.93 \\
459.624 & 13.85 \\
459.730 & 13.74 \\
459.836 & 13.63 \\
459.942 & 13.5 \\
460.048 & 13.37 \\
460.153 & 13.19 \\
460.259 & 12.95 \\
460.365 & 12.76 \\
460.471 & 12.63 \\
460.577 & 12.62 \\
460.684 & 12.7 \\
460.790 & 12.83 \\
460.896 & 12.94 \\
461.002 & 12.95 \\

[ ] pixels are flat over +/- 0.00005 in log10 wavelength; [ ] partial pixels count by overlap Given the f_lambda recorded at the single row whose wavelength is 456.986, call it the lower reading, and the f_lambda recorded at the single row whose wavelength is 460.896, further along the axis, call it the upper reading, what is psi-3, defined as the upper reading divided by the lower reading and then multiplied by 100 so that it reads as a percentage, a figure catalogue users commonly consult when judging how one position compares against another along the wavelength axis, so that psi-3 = 99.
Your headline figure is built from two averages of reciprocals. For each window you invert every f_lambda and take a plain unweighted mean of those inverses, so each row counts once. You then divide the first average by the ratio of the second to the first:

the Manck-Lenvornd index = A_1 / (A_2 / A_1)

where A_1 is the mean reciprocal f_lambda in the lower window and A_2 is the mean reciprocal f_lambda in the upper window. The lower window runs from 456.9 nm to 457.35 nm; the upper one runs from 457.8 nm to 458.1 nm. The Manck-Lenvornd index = 0.077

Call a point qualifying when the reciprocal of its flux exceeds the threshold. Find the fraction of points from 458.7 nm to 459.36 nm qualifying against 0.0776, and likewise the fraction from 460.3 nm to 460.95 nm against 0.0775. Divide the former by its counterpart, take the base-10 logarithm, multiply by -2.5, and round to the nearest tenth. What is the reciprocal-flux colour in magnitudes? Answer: 1.0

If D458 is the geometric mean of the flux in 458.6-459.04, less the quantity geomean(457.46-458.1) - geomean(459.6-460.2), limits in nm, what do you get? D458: 13.2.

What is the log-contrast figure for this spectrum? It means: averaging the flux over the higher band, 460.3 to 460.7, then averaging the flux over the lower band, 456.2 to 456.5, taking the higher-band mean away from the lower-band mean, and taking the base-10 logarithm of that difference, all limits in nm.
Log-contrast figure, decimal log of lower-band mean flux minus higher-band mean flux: 0.0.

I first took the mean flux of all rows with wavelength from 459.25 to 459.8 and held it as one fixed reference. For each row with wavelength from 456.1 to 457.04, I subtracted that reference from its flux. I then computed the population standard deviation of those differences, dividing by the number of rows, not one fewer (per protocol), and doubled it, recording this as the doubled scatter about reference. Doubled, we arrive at 0.57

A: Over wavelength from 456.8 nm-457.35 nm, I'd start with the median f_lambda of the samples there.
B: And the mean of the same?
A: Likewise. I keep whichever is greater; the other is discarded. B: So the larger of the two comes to 12.9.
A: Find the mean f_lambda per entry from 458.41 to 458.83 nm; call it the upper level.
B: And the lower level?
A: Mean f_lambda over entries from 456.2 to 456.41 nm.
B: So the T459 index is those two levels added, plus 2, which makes 27.9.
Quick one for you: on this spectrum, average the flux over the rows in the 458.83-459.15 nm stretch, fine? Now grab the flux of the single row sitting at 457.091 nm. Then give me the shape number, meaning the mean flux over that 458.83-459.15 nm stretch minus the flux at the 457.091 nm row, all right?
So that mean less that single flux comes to 0.0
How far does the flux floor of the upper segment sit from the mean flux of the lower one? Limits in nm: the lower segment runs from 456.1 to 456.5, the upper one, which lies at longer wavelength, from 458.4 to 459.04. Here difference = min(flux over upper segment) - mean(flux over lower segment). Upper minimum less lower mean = -1.6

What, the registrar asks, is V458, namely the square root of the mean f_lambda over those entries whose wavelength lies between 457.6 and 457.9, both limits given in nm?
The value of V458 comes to 3.59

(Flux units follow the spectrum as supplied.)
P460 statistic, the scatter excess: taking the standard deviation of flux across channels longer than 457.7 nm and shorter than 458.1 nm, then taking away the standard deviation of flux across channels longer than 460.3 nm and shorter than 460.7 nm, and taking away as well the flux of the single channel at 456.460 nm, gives -13.8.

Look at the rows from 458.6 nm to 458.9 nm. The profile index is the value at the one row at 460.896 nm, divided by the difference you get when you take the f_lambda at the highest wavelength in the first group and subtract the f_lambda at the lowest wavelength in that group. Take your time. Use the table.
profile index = 29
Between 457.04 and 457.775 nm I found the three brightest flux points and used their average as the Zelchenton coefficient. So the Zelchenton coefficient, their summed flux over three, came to 12.9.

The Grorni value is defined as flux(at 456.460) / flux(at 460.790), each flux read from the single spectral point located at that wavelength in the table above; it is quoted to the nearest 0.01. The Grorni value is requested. 1.08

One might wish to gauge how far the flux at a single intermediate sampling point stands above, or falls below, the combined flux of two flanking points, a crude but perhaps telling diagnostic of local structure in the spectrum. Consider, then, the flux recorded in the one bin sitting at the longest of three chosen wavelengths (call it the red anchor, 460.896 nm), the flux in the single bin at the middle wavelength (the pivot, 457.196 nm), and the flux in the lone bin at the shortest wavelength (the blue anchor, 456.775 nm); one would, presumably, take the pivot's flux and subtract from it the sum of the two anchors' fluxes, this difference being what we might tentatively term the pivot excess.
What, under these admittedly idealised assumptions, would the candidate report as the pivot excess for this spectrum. -13.6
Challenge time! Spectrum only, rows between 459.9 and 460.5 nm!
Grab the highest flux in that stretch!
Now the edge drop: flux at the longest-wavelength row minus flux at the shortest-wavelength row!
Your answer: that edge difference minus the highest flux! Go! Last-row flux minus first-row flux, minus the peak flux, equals -14.4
